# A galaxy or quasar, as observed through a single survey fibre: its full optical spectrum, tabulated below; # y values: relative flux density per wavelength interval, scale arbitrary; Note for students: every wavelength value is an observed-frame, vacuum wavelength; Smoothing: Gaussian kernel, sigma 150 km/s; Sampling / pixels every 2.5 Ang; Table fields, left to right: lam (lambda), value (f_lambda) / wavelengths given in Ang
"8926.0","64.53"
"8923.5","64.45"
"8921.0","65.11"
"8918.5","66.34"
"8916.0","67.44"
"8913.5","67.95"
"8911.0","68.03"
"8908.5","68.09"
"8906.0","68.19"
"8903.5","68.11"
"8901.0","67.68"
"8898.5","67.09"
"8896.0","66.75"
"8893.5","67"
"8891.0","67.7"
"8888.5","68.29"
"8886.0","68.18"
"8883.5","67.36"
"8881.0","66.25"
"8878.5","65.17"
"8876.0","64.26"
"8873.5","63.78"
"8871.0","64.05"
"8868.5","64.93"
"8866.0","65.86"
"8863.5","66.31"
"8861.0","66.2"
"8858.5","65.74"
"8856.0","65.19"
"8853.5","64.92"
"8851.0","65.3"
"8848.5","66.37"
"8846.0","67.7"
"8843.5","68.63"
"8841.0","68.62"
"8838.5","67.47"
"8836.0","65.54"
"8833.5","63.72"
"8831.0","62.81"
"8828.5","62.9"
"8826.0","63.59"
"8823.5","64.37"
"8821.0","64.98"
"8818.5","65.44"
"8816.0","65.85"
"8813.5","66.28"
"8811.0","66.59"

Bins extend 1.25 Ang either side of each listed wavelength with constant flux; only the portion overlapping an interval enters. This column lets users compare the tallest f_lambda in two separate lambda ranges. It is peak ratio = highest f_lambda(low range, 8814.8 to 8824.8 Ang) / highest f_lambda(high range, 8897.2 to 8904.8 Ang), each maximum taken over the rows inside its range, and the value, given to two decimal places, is 0.97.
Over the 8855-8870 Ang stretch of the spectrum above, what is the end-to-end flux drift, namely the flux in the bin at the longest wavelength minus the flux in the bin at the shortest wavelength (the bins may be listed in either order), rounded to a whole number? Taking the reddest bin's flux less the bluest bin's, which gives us 0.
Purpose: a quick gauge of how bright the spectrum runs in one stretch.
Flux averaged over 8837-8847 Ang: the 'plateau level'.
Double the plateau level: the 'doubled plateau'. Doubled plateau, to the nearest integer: 136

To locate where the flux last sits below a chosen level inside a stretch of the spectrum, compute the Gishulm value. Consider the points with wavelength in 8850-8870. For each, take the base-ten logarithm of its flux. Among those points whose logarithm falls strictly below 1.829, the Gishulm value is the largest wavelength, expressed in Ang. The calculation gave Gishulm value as 8868.5 Ang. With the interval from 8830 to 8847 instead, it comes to 8836.0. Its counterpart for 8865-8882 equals 8881.0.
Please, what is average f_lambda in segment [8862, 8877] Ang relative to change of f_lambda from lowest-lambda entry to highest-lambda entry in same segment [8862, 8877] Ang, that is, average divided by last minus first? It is -32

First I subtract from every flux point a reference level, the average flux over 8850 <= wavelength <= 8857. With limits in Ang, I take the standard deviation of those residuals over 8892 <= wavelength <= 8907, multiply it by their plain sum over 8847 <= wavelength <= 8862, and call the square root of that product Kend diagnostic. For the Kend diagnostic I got 1.3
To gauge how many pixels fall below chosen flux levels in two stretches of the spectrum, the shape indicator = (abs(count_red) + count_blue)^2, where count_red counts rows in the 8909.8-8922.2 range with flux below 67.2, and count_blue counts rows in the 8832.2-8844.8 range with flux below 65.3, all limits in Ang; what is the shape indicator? 9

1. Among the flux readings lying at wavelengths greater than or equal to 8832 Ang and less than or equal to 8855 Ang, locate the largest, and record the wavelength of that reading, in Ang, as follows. 8843.5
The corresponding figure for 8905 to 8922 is 8906.0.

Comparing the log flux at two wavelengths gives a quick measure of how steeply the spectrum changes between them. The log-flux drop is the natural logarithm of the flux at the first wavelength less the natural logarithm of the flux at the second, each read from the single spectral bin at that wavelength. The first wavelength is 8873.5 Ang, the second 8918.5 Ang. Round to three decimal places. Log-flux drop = -0.039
